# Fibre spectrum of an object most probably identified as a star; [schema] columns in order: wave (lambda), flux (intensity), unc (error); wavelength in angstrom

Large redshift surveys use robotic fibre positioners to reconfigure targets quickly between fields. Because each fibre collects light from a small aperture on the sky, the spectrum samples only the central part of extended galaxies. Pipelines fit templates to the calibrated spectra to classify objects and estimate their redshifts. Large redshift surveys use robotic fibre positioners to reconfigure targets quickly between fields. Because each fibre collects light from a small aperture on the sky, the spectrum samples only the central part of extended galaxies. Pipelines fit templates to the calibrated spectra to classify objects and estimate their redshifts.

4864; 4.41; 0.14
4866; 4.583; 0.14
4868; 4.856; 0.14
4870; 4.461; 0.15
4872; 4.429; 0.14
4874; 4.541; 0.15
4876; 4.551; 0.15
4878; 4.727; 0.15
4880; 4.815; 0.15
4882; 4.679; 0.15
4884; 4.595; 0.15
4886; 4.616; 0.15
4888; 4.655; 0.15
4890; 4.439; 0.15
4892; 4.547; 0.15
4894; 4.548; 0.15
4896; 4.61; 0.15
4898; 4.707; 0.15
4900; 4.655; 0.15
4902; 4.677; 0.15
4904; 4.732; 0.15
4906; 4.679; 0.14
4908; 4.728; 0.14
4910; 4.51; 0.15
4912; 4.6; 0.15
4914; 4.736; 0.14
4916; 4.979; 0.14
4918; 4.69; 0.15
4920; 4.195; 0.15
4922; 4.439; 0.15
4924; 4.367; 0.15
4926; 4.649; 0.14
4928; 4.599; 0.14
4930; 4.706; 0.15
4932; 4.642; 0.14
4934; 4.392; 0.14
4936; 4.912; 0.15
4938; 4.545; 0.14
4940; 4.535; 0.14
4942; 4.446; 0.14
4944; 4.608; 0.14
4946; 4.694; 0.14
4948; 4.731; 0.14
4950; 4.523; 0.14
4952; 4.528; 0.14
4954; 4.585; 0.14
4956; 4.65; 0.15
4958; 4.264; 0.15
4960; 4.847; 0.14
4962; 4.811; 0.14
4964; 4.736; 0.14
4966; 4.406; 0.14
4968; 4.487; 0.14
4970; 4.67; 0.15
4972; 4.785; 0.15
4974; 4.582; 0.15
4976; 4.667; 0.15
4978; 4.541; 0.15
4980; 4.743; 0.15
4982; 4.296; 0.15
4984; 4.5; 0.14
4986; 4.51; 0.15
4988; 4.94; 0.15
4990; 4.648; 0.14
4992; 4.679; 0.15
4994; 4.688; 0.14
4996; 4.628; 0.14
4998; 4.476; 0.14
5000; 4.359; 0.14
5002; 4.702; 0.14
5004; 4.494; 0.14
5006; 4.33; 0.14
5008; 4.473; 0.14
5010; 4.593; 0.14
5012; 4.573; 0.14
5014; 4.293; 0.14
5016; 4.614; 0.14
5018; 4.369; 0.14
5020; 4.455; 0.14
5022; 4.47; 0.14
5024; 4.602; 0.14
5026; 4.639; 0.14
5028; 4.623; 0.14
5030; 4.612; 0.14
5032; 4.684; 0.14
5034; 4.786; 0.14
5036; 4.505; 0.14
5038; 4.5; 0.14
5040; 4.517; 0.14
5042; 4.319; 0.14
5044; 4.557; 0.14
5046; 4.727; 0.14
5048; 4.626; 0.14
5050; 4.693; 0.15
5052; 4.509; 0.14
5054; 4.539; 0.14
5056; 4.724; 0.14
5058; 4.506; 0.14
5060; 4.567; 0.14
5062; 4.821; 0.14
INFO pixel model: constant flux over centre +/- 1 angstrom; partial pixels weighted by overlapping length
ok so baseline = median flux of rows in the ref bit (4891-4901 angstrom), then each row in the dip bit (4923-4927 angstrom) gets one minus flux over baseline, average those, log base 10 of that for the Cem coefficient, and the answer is -1.66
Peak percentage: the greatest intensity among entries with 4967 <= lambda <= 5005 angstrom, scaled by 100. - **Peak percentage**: 494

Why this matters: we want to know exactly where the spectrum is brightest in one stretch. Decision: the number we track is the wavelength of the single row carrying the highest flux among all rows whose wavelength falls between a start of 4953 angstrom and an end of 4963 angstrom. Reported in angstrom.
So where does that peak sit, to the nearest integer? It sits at 4960 angstrom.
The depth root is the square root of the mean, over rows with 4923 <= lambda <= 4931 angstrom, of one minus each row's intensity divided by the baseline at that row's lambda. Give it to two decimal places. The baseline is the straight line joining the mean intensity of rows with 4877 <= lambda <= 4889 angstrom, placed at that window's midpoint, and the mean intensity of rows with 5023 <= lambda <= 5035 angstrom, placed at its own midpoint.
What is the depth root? 0.14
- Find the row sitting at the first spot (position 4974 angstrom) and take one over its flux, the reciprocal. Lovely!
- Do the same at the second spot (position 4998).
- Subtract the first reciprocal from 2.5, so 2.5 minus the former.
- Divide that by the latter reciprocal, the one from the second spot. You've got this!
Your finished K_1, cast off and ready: 10.2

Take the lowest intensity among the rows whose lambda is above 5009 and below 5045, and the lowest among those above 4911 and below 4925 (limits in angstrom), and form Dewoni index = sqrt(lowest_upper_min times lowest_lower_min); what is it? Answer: 4.24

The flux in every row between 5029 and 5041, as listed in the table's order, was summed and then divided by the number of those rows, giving 4.60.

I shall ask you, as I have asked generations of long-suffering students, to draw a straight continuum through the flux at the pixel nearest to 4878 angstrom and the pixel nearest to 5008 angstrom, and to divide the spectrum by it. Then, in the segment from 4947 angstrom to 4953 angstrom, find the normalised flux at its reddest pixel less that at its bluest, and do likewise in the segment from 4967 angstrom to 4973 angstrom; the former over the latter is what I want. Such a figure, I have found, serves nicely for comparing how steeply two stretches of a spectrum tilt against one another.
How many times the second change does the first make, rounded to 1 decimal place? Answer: -0.6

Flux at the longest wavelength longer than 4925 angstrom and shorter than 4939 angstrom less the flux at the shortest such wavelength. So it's -0.1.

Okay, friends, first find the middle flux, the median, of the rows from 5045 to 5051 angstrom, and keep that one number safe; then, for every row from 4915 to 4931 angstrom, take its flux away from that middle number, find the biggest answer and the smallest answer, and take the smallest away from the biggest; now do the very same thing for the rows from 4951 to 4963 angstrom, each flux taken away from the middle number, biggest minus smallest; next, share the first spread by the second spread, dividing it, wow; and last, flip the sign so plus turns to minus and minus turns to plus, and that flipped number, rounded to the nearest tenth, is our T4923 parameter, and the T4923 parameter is -1.3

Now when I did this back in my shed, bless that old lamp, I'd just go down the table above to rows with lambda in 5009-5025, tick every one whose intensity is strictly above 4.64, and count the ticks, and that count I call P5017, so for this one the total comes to 0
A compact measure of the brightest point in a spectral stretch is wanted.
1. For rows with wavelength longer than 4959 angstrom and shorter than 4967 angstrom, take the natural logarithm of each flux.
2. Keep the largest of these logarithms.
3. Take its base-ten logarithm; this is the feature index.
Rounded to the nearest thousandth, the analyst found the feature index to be 0.198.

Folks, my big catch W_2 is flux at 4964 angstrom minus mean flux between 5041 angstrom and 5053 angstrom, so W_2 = 0.164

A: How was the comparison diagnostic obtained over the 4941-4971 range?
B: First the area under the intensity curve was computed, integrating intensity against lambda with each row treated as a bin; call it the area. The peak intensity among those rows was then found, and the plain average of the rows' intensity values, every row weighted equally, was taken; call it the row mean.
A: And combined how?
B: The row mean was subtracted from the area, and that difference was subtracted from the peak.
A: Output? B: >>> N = -129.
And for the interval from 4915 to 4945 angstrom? -128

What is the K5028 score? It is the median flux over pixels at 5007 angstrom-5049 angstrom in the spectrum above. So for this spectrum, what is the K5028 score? 4.57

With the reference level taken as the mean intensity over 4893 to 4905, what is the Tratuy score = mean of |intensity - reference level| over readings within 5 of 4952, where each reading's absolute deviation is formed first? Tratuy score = 0.082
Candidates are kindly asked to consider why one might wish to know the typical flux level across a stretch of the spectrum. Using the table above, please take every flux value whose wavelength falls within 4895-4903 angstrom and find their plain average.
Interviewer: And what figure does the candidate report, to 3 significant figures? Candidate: 4.66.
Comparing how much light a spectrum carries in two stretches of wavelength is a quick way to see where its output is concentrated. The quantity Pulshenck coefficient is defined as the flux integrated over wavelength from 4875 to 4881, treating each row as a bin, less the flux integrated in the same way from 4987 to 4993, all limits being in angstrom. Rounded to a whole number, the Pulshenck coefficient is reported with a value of 0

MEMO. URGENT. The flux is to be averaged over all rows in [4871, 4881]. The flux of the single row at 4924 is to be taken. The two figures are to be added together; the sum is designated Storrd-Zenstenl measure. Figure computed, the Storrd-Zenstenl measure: 8.98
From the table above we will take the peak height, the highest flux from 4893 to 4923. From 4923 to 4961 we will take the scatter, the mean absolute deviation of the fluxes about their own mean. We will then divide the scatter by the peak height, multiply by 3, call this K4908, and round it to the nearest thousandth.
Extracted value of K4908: 0.072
